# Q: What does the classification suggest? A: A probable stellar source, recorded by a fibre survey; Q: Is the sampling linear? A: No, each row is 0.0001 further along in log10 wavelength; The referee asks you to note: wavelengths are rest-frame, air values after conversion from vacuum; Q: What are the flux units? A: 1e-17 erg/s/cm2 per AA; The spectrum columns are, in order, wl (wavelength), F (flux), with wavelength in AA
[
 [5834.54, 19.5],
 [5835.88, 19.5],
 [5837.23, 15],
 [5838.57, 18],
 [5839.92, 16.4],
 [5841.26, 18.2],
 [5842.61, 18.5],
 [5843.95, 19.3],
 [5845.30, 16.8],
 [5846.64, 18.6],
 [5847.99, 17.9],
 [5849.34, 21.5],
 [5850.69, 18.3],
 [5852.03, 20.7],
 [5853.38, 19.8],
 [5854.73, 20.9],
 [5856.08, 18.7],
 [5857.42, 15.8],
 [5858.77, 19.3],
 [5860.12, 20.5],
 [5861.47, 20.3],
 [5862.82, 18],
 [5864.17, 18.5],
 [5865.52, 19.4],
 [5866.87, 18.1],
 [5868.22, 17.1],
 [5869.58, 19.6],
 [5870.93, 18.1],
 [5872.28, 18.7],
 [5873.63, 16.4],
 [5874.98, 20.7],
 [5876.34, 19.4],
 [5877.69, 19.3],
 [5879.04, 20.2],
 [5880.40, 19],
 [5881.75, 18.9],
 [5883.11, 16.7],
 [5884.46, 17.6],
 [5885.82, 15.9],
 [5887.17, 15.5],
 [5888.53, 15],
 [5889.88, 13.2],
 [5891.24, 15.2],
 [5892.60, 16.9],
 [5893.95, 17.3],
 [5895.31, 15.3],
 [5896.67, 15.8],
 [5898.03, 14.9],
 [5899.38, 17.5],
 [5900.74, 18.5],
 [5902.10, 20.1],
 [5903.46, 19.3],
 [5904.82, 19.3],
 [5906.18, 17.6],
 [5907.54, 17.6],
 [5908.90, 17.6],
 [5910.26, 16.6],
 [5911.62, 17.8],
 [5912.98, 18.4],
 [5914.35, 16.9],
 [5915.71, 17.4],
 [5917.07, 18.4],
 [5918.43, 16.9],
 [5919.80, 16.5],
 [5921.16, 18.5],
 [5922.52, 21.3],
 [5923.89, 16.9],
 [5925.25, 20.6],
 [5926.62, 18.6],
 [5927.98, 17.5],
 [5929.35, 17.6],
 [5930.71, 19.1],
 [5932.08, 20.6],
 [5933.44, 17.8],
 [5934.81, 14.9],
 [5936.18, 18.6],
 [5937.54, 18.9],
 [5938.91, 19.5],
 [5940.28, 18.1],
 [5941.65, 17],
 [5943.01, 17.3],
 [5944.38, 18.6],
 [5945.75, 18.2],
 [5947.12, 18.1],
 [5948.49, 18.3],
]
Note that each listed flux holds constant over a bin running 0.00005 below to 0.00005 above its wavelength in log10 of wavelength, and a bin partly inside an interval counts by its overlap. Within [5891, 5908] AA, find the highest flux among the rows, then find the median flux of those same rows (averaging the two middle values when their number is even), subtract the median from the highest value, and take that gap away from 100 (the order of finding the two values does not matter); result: 97.4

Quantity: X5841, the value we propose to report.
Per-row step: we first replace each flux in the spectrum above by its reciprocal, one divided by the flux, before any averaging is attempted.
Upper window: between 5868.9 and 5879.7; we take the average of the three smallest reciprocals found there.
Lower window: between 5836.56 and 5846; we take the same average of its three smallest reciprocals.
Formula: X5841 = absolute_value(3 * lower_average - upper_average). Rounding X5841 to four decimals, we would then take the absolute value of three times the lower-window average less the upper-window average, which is 0.1112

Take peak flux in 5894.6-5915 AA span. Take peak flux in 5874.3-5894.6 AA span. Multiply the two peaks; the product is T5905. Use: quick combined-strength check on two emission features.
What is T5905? 416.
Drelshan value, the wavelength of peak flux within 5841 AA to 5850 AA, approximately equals 5849.34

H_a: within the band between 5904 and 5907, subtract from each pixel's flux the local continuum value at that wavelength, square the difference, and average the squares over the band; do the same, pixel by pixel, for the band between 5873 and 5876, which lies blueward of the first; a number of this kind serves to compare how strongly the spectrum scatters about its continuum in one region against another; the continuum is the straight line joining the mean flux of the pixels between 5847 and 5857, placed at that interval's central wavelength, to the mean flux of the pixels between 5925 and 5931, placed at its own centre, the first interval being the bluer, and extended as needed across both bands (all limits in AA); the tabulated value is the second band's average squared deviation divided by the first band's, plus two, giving 7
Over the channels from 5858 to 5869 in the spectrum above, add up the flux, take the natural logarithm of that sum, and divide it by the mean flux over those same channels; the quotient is 0.266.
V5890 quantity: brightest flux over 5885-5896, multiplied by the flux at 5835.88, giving 337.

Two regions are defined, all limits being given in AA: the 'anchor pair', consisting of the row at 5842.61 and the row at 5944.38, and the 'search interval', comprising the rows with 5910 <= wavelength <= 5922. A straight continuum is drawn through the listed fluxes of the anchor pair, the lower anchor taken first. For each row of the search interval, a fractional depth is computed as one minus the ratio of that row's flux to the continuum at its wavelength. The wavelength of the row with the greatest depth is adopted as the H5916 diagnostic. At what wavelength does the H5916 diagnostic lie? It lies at 5919.80 AA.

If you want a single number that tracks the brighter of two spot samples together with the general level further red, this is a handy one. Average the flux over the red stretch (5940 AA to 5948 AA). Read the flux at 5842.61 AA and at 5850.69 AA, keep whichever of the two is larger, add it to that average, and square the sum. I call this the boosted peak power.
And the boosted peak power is 1324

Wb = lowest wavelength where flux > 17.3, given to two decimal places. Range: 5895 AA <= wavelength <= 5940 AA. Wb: 5899.38 AA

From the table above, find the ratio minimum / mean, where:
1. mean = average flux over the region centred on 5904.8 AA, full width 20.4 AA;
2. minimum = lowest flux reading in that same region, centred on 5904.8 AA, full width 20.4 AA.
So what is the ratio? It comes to 0.85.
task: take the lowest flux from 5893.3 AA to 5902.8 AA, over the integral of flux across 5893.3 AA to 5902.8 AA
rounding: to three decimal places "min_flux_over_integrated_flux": 0.092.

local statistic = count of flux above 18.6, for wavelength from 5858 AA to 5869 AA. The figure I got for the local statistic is 4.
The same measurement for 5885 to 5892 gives 0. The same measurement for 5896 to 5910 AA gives 3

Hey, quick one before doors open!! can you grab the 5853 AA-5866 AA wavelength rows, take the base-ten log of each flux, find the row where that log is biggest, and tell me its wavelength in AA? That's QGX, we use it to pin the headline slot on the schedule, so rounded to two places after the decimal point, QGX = 5854.73 AA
